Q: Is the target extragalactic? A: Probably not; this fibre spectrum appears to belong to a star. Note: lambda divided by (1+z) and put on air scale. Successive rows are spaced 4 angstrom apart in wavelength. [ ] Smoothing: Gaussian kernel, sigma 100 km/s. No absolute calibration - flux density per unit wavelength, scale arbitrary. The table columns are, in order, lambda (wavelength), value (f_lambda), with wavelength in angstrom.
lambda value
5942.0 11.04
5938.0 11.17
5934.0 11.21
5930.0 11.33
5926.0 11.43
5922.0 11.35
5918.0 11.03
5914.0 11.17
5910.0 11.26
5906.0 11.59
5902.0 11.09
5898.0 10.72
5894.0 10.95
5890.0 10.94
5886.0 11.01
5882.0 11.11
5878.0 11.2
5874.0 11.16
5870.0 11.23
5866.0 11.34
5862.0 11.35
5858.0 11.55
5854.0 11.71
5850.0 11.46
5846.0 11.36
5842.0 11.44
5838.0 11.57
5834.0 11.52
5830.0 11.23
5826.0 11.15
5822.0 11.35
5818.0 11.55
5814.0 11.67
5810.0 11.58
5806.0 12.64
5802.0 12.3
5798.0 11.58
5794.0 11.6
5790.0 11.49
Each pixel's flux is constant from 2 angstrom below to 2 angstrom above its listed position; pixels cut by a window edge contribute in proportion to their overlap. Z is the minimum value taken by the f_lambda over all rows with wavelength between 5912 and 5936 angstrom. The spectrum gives 11.03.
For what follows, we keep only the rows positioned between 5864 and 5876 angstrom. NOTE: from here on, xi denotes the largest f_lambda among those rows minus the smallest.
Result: 0.2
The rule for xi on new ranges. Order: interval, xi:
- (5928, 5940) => 0.2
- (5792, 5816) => 1.1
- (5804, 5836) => 1.5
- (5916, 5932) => 0.4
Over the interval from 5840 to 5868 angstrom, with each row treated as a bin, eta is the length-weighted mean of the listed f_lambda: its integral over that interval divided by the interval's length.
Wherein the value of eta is 11.5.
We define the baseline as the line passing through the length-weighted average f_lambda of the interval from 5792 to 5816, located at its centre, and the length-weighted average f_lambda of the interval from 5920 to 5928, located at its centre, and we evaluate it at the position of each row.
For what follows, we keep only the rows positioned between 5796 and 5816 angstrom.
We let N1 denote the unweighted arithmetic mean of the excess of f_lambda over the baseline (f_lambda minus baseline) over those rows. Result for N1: 0.07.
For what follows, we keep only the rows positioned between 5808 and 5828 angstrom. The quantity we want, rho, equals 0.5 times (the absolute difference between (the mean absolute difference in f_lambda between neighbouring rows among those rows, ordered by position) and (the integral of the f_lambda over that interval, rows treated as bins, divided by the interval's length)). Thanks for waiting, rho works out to 5.65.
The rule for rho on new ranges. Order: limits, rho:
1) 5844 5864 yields 5.65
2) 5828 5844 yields 5.64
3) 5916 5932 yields 5.56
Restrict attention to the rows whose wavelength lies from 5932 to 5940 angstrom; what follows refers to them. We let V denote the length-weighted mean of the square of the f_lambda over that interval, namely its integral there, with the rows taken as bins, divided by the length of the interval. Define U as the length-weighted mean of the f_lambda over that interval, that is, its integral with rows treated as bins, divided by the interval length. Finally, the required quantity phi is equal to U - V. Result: -114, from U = 11.2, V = 125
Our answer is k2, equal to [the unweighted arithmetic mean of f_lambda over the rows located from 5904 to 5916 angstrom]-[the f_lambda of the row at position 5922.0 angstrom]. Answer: -0.01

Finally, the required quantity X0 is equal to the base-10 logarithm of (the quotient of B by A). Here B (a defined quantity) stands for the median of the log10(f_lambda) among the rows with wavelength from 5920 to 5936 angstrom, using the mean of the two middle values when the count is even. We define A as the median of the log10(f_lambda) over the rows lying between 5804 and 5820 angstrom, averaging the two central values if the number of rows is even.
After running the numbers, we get -0.004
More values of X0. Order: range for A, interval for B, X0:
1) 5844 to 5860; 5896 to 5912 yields -0.005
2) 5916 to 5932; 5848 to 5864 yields 0.003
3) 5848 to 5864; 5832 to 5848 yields 0.000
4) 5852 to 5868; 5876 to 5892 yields -0.006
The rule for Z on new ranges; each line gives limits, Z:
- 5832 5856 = 11.36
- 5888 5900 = 10.72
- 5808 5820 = 11.55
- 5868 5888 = 11.01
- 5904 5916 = 11.17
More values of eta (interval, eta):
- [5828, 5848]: 11.4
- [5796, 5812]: 12.0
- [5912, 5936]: 11.3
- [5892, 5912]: 11.1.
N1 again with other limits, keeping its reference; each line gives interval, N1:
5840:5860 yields -0.20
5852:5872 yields -0.21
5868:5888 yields -0.44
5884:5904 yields -0.57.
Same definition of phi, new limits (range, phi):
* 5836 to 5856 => -121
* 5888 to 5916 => -112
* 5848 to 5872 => -119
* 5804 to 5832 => -123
